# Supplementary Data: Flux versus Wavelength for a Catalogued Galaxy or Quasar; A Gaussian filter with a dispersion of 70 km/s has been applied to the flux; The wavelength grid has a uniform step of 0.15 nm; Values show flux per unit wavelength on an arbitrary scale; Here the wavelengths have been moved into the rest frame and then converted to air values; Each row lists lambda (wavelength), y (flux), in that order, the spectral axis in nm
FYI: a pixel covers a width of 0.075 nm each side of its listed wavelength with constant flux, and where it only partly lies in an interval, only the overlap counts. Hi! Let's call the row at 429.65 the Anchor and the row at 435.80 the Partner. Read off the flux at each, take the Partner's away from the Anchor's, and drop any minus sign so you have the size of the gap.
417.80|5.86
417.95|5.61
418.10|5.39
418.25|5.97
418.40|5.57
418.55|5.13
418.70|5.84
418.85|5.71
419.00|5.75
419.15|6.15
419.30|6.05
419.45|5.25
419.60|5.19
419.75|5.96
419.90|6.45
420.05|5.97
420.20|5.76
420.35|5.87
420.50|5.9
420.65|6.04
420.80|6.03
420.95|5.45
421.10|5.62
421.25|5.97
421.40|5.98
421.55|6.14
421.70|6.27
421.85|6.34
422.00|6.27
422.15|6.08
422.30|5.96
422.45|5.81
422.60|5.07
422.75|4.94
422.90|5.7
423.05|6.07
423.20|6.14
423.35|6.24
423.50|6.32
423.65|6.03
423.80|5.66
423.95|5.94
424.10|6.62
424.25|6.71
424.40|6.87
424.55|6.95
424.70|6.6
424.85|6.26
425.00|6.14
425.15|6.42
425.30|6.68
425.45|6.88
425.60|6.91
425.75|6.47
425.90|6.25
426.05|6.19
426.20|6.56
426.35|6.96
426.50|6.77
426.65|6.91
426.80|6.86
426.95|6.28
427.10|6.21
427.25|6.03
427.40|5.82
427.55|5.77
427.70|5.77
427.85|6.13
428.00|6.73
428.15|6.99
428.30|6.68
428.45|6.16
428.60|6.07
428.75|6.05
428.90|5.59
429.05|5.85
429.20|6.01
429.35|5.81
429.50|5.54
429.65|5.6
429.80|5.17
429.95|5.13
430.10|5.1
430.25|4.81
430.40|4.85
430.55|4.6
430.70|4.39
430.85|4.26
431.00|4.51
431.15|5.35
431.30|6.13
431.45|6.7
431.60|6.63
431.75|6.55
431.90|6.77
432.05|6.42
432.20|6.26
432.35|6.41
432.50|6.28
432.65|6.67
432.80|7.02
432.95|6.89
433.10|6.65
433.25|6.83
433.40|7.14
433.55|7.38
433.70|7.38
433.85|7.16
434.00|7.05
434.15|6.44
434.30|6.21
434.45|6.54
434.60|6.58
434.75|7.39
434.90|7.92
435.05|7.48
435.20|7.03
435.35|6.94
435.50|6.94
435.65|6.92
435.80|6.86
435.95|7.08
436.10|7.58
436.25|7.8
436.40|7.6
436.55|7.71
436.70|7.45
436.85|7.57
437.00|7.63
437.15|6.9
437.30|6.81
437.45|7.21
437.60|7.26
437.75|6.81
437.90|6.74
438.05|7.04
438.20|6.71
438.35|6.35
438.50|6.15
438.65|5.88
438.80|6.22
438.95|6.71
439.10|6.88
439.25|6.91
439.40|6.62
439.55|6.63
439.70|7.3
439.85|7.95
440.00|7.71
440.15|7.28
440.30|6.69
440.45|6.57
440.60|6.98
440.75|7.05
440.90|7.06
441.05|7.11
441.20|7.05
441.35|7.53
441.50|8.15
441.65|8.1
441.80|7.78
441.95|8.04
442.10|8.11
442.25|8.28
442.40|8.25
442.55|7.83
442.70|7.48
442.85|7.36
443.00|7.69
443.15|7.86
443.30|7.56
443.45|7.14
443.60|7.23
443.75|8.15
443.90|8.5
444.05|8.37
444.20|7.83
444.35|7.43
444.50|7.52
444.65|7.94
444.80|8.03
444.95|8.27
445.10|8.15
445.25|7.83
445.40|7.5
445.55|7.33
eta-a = 1.3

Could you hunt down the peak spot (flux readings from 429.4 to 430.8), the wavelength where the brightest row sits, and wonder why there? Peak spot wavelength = 429.65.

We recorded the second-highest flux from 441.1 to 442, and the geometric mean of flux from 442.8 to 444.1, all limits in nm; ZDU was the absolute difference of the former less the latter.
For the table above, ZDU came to 0.35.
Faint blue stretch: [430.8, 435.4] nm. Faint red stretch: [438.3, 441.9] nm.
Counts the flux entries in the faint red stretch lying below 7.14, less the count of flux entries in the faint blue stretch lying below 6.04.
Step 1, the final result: 13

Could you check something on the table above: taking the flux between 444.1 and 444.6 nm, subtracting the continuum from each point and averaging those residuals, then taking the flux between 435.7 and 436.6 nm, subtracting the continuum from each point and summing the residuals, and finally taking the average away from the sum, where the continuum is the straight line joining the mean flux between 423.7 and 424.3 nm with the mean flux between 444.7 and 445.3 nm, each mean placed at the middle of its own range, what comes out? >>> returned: 1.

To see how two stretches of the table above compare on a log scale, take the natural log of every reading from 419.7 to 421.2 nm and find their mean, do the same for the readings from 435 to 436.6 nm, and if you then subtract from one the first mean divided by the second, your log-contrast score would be 0.10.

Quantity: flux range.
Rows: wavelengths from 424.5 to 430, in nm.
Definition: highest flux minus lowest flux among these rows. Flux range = 1.9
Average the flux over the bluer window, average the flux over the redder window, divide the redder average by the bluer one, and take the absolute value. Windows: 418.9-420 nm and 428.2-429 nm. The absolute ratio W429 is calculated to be 1.05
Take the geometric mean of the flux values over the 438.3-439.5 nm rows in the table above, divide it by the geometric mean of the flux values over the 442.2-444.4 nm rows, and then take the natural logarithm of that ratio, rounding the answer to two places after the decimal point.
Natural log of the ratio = -0.19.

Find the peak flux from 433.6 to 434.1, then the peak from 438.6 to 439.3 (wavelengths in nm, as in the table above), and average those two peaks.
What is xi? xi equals 7.1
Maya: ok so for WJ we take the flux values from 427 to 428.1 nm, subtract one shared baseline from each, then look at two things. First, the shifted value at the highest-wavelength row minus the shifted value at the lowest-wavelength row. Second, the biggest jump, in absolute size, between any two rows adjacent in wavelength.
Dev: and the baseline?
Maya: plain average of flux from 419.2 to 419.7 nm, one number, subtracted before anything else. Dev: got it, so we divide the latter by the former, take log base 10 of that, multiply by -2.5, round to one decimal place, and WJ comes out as -0.2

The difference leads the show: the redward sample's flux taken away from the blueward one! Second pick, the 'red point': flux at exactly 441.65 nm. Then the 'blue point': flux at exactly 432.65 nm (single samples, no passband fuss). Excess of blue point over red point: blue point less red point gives -1.4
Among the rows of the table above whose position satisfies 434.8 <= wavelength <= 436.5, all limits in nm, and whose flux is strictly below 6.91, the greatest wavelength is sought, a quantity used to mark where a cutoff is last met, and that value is 435.80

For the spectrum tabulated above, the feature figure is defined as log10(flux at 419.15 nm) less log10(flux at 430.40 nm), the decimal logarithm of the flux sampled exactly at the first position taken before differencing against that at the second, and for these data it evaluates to 0.10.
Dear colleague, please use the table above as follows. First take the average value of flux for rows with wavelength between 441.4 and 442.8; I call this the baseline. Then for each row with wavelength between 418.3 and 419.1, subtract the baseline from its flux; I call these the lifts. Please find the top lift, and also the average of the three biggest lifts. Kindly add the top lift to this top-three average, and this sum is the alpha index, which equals -4.4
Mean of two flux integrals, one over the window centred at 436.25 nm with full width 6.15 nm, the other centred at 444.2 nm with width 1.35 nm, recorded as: 27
